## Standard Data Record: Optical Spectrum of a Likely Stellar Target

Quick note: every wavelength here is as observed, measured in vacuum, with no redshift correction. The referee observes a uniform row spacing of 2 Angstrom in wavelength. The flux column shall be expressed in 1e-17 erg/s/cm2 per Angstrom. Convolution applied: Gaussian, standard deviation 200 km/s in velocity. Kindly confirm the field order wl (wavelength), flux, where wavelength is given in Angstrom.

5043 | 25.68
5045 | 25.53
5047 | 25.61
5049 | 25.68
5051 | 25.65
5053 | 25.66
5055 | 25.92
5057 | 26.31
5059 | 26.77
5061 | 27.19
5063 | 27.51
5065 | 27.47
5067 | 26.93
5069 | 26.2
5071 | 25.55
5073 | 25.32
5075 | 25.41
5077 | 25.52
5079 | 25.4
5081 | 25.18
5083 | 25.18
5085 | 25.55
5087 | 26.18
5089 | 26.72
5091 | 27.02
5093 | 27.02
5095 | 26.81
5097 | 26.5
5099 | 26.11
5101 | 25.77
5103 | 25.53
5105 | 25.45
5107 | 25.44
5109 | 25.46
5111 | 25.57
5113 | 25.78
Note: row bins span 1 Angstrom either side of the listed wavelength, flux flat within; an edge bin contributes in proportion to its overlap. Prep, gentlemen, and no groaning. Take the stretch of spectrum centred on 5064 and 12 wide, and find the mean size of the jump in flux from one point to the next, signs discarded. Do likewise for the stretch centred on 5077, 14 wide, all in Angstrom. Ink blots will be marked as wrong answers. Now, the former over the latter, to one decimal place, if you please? 3.2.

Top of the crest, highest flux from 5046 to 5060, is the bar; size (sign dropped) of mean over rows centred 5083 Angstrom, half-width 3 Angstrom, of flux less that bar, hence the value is 1.5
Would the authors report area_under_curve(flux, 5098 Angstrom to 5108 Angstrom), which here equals 257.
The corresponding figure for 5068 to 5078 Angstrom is 256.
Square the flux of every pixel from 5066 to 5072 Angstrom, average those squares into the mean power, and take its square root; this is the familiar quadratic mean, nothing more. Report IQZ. 26.2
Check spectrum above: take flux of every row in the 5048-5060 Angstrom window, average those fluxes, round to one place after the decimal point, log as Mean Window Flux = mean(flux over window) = 26.0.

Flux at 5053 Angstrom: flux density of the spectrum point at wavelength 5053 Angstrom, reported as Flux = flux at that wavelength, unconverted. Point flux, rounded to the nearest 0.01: 25.66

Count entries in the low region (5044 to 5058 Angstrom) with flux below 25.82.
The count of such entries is 5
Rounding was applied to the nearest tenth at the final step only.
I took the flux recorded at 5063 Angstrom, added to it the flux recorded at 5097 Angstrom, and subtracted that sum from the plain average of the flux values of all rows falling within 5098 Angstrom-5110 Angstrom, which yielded -28.4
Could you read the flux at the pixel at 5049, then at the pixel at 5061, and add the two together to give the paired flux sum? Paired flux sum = 52.9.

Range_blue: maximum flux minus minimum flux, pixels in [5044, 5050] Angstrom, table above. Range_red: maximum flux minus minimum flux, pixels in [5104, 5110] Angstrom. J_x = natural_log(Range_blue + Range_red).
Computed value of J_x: -1.8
